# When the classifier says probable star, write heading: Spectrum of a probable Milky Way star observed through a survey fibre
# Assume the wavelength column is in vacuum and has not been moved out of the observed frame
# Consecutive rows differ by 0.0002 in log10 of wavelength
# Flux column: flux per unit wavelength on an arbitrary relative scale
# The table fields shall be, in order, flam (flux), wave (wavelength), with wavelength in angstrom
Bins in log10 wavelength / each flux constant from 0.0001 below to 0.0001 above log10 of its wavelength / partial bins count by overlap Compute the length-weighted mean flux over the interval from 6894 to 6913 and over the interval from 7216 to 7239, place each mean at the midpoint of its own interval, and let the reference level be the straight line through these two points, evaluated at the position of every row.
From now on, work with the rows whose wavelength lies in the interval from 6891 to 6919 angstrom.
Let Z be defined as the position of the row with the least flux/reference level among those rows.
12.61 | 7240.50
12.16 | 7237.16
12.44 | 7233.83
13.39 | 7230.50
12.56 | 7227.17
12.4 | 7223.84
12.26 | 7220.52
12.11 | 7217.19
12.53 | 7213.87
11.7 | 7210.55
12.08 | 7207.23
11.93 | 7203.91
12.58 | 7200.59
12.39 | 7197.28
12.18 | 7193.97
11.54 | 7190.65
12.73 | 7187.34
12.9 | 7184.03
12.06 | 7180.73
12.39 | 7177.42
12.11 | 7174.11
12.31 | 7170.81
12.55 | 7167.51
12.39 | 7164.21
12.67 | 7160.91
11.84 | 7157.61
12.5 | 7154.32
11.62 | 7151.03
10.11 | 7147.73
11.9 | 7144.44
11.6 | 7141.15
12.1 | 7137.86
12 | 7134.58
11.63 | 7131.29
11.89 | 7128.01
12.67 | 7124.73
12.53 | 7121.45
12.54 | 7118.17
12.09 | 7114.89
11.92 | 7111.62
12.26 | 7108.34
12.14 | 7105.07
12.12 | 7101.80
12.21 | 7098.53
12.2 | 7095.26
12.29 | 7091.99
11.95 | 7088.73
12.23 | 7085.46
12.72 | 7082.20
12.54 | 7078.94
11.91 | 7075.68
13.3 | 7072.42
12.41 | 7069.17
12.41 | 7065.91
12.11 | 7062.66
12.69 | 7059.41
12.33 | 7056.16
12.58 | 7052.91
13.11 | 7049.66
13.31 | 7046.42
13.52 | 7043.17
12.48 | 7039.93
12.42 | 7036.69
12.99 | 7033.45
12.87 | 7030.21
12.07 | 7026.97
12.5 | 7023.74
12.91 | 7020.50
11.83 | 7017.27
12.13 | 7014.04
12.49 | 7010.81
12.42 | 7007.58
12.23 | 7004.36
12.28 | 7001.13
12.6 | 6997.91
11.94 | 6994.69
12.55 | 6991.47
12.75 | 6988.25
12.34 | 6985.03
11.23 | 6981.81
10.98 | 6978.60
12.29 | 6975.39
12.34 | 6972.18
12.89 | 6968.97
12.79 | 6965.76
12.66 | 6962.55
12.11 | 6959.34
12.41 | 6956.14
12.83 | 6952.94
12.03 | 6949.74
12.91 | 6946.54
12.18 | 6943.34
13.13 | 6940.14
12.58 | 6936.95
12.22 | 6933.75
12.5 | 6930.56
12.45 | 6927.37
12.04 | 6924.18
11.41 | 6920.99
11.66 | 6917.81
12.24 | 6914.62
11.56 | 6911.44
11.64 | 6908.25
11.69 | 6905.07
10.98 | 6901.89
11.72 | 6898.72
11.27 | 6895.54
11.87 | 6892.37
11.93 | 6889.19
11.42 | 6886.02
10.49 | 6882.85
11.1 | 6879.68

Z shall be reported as 6901.89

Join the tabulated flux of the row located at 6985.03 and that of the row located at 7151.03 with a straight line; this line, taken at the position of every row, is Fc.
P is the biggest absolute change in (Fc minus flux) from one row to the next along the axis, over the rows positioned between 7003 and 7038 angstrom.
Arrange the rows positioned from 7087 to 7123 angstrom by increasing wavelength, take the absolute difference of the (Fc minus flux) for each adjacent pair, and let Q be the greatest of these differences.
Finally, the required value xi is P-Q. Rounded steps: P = 1.09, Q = 0.46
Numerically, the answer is 0.6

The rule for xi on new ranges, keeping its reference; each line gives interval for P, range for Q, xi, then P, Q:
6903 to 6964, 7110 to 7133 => 0.2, 0.94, 0.77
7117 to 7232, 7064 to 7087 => 0.4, 1.78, 1.38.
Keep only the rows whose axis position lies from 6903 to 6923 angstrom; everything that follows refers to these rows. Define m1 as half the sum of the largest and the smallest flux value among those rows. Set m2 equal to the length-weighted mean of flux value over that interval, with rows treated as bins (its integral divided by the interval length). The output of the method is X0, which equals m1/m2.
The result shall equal 1.01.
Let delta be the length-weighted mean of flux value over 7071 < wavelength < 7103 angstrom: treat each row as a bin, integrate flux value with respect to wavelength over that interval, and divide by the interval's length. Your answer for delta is 12.3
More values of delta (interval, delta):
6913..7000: 12.3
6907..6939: 12.0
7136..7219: 12.1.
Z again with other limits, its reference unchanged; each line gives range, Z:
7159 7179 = 7174.11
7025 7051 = 7026.97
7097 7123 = 7111.62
